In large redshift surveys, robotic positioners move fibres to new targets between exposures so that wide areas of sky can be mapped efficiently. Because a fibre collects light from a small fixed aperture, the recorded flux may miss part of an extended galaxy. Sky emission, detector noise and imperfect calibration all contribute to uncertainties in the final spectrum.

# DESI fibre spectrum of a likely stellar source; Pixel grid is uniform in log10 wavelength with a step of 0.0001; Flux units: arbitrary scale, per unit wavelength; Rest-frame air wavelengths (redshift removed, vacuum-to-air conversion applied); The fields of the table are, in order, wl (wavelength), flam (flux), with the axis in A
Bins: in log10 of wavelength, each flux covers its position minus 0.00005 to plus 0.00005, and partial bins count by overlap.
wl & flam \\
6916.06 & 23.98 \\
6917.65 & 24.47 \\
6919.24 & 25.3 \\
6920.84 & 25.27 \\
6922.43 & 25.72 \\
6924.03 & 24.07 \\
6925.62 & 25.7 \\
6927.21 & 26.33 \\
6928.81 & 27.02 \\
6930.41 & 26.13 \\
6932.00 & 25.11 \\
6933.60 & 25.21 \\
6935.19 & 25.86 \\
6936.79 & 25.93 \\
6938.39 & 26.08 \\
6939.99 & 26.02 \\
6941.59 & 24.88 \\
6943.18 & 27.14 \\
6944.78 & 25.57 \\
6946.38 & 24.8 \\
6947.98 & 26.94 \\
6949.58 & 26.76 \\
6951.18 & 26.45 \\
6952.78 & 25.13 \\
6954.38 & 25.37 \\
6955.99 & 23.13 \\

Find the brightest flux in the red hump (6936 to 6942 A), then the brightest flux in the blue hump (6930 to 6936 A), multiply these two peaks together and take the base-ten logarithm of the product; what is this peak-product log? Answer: 2.833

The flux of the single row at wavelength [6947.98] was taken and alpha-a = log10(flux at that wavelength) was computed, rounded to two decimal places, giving 1.43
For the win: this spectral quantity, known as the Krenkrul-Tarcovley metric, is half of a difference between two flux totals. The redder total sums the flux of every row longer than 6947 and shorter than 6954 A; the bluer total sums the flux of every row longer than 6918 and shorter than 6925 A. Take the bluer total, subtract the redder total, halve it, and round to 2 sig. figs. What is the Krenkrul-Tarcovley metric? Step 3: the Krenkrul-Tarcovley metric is -2.5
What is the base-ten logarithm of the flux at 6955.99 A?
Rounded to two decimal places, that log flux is 1.36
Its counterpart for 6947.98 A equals 1.43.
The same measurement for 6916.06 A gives 1.38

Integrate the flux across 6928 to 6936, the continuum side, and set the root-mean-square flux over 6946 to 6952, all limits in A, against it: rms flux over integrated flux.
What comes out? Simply 0.13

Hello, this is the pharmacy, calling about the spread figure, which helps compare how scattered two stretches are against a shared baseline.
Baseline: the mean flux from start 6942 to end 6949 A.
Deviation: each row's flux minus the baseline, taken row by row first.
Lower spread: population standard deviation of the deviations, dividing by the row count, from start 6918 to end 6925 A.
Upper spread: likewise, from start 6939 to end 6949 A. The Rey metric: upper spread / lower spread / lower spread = 2.4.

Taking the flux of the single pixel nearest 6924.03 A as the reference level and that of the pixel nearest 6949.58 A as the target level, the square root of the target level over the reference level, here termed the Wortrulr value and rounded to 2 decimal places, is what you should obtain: 1.05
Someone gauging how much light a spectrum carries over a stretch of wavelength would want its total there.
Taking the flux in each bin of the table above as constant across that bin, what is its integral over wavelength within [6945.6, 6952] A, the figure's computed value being 168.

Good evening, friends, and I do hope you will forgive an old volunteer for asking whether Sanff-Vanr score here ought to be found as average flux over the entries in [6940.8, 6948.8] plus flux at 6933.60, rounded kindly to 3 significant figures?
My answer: 51.1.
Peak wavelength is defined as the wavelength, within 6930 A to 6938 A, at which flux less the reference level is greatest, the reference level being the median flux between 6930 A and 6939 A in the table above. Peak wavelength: 6930.41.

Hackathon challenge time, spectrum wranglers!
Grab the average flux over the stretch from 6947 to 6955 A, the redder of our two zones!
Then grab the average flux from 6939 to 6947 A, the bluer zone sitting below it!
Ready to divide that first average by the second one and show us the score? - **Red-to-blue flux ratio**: 1.02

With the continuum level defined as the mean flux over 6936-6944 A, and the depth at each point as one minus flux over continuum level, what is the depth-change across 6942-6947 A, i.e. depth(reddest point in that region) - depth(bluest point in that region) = 0.09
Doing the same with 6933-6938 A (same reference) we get -0.03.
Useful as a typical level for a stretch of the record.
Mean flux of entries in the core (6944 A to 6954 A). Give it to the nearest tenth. 25.9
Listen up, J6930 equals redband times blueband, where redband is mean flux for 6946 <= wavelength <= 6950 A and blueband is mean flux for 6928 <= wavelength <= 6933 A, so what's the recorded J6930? 683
